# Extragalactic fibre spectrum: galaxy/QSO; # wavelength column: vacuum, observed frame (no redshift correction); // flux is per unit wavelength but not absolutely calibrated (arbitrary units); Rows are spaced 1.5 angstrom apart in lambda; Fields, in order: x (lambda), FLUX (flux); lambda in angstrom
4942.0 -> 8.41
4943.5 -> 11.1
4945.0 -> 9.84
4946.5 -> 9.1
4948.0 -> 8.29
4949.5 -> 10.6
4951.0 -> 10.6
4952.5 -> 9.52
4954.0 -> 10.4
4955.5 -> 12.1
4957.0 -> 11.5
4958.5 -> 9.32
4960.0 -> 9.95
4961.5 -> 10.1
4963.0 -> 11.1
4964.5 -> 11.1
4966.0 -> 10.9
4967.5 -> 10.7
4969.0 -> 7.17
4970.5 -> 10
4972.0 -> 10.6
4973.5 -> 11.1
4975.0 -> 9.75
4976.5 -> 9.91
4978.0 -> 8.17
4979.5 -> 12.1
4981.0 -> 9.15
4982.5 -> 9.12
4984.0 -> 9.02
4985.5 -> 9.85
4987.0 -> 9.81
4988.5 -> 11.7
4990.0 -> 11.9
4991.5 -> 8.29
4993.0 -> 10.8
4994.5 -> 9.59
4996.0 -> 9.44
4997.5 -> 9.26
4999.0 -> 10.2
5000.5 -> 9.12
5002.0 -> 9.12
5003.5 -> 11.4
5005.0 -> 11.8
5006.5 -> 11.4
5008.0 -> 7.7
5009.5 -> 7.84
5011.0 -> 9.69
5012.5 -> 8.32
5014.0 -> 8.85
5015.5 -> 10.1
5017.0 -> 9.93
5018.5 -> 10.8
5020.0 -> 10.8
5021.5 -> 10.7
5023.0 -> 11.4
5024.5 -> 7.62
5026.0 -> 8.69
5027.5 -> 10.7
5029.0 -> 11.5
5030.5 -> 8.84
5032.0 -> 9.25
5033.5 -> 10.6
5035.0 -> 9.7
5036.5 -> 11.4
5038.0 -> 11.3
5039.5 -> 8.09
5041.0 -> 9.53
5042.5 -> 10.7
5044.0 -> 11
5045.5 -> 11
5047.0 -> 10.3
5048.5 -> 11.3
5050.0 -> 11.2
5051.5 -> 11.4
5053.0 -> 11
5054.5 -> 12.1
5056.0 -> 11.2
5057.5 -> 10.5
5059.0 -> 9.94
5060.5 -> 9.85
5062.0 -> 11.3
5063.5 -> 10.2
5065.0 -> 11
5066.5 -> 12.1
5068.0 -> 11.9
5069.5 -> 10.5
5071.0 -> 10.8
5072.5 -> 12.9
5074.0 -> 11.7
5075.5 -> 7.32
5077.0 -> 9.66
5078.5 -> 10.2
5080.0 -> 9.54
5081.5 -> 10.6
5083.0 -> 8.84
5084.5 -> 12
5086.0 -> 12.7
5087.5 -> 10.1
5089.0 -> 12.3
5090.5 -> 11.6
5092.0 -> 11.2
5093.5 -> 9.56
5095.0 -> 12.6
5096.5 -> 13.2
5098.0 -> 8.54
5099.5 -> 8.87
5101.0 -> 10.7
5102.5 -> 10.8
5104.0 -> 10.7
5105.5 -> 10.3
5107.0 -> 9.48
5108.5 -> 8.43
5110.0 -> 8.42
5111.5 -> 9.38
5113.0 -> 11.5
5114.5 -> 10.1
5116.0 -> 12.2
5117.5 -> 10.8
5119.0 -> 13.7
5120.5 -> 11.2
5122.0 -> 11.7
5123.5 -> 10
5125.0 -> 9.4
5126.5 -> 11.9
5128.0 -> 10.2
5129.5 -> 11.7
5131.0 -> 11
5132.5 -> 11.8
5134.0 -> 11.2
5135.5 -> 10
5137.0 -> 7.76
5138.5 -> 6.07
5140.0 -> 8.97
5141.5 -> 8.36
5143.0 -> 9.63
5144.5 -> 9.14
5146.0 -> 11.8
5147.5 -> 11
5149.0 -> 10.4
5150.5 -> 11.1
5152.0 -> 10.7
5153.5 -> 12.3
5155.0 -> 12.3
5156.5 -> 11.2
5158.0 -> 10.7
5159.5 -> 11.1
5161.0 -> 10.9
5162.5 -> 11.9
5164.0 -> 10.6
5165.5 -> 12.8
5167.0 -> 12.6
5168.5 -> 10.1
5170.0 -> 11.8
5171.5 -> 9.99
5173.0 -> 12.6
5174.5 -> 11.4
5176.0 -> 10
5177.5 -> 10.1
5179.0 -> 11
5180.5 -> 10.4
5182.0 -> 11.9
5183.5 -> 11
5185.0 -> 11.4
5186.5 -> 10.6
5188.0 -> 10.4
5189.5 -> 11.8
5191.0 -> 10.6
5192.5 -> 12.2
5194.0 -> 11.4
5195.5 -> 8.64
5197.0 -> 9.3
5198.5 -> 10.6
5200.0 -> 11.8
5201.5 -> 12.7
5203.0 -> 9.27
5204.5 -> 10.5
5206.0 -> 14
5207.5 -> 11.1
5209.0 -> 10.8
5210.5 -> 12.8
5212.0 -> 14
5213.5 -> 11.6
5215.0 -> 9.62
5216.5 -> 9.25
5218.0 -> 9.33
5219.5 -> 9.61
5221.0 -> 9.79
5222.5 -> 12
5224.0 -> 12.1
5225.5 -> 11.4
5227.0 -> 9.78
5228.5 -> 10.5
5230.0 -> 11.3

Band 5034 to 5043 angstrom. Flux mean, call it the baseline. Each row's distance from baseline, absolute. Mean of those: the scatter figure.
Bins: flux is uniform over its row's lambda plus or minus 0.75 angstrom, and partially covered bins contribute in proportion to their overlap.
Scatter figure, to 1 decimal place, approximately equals 1.0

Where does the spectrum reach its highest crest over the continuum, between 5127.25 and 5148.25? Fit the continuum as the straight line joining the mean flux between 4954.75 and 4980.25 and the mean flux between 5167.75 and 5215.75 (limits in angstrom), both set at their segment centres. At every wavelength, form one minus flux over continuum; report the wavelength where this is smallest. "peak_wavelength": 5132.5 angstrom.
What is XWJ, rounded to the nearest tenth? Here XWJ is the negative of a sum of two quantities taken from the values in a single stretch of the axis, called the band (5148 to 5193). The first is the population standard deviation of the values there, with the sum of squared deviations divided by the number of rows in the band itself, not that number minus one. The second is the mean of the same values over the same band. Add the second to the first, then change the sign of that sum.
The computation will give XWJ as -12.0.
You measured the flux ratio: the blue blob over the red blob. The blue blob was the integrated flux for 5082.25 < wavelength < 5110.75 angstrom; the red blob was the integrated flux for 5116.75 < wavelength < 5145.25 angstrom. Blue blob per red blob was 1.03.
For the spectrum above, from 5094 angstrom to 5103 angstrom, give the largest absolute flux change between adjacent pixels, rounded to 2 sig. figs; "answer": 4.7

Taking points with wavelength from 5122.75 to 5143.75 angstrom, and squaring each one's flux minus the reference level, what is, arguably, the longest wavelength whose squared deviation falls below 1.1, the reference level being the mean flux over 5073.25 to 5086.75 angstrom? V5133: 5143.0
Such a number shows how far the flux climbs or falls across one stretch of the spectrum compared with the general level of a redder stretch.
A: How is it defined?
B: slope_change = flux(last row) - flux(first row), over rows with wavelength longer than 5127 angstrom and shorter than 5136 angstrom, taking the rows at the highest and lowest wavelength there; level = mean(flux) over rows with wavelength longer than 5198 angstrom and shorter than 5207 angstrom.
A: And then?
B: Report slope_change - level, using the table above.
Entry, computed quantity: -11.7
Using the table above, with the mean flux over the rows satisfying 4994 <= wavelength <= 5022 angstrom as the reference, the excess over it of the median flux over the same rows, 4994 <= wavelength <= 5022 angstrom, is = -0.10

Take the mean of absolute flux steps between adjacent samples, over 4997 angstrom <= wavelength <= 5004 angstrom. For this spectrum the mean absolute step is 1.1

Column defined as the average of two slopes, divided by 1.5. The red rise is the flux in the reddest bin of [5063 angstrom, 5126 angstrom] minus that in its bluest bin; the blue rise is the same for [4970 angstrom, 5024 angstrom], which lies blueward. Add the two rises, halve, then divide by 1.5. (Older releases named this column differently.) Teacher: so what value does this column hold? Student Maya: 0.20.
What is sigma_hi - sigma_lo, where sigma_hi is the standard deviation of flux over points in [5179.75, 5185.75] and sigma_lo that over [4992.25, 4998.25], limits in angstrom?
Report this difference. -0.06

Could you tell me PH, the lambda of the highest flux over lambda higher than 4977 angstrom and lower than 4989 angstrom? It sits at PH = 4979.5 angstrom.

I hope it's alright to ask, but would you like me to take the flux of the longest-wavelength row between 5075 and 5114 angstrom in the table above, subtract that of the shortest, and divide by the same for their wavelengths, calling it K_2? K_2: 0.111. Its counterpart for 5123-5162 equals 0.024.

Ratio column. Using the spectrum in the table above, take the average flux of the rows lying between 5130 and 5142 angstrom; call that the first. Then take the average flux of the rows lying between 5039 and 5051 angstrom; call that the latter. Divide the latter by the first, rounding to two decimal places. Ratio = 1.11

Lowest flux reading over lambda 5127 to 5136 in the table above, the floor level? 10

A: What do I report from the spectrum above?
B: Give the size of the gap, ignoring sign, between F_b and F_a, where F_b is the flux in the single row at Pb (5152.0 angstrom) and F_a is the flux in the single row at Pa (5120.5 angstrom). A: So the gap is 0.5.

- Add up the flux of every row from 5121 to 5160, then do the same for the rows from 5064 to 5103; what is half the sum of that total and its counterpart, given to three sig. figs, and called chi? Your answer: 276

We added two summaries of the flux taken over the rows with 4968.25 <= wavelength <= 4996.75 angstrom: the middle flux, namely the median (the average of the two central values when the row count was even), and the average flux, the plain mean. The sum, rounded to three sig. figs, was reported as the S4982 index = 19.7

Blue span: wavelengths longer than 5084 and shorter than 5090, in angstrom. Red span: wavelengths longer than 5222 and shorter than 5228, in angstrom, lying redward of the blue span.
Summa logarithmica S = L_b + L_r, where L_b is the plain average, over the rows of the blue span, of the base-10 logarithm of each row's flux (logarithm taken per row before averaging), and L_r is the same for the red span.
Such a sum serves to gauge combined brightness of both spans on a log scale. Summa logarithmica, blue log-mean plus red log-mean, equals 2.12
